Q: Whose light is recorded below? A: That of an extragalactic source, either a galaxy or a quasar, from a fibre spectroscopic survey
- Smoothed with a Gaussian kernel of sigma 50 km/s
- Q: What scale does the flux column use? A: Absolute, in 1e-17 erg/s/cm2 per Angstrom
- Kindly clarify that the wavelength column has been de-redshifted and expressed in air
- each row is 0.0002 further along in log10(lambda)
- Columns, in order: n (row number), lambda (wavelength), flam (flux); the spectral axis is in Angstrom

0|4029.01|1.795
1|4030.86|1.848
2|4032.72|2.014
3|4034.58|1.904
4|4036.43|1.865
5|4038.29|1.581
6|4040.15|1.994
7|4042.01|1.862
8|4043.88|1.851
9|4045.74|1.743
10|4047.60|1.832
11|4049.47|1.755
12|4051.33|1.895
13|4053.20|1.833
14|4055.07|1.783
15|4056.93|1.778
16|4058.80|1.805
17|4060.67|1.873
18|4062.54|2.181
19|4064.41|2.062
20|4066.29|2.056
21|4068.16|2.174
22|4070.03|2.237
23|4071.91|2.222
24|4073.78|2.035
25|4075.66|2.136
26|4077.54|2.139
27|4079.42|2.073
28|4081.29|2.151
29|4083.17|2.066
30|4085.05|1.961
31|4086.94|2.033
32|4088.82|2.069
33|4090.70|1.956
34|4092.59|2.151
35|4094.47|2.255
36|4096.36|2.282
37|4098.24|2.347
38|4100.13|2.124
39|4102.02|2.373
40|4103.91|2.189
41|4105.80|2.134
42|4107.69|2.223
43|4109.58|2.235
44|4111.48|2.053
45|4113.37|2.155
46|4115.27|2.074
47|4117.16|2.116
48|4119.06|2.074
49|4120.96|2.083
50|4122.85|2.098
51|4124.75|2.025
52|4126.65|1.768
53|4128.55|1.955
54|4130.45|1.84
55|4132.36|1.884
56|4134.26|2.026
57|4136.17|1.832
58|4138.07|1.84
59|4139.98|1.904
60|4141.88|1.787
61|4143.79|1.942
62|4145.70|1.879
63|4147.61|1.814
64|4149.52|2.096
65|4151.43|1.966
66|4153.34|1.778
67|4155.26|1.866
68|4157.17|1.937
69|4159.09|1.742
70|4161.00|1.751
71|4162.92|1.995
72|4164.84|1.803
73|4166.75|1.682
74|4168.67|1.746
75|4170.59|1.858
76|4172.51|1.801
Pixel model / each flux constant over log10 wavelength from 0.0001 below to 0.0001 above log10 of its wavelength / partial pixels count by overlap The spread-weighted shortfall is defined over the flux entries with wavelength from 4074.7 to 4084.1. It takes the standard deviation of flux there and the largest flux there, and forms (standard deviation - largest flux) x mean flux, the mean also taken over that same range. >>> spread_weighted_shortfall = -4.5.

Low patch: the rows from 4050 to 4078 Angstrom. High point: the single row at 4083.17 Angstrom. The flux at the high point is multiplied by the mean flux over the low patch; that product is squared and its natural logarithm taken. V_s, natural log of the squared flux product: 2.85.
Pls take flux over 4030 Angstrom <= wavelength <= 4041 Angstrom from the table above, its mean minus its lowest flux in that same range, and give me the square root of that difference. 0.535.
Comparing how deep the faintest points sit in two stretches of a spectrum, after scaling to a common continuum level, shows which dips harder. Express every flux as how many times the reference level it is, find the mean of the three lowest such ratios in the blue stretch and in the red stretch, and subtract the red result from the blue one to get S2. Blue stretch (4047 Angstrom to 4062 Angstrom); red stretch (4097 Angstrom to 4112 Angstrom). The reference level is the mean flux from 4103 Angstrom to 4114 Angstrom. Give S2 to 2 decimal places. -0.15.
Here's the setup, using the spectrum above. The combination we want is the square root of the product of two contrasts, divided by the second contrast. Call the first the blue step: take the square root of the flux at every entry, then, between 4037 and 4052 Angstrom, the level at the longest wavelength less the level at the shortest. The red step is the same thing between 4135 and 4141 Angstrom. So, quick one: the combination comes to 2.1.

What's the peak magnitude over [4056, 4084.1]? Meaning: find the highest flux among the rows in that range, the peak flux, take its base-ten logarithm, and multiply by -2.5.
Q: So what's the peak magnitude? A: -0.87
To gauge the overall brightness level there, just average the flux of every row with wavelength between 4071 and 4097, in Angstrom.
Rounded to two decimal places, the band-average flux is 2.11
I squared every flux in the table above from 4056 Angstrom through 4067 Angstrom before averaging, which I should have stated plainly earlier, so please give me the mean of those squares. 3.9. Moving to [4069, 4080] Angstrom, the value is 4.6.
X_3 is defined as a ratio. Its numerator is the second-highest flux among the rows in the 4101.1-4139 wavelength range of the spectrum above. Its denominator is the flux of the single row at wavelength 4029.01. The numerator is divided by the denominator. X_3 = 1.25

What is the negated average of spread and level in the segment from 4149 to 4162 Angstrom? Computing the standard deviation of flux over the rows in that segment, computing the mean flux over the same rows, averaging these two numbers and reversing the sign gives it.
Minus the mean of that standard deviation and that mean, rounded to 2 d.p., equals -1.00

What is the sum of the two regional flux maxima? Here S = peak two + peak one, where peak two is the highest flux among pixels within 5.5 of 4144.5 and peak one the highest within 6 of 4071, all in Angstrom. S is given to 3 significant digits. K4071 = 4.33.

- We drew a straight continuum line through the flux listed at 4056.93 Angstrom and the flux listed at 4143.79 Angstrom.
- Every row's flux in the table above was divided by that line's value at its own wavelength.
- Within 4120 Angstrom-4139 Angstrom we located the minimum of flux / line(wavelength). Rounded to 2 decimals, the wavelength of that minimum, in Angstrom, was 4126.65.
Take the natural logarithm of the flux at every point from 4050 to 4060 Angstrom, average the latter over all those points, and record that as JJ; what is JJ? 0.60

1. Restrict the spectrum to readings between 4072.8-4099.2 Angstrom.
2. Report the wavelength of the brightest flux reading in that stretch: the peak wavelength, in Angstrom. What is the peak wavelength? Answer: 4098.24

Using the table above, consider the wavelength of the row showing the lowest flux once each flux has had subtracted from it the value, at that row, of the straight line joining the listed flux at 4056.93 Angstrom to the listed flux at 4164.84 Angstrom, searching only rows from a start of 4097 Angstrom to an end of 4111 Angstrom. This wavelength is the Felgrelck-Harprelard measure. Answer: 4100.13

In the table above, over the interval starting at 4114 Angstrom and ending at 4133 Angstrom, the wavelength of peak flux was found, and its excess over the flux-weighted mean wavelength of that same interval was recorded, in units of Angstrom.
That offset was -6.4 Angstrom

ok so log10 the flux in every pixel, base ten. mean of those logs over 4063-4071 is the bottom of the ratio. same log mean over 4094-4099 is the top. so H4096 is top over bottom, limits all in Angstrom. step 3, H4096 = 1.10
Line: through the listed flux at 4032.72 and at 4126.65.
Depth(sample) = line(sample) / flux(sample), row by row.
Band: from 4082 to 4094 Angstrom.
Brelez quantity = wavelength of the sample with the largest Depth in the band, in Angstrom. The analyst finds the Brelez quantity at 4085.05 Angstrom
